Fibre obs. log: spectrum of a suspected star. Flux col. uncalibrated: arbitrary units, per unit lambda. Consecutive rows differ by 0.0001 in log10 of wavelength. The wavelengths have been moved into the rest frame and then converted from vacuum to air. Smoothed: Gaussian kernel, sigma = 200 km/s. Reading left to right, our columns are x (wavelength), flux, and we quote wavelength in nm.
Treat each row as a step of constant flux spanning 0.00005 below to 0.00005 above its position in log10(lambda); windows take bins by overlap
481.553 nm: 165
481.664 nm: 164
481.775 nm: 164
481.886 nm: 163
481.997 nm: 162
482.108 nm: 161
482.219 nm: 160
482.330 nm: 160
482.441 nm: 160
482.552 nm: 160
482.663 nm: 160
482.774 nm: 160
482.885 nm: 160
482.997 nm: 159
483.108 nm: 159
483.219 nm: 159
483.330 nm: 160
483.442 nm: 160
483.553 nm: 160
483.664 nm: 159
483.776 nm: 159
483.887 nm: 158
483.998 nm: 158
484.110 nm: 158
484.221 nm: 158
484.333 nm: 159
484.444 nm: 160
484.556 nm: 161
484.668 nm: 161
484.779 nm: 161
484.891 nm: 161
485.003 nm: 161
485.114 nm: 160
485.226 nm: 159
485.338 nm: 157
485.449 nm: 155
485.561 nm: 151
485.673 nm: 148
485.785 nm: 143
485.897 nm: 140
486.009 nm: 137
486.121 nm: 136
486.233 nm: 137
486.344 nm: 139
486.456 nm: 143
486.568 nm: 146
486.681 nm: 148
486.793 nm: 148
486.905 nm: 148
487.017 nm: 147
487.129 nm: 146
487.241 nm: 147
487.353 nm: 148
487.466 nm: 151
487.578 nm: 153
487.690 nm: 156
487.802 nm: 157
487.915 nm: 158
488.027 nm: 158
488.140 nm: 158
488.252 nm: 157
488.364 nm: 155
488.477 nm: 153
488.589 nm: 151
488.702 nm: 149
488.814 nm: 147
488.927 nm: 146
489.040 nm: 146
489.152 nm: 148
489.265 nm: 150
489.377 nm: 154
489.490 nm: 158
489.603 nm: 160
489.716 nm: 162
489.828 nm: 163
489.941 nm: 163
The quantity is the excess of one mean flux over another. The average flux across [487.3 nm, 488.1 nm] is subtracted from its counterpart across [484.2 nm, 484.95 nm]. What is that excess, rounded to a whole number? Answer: 6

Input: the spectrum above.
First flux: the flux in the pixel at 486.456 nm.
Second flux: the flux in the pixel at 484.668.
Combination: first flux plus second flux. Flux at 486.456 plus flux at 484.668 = 304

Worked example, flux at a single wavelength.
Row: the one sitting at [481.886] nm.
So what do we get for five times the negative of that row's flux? -815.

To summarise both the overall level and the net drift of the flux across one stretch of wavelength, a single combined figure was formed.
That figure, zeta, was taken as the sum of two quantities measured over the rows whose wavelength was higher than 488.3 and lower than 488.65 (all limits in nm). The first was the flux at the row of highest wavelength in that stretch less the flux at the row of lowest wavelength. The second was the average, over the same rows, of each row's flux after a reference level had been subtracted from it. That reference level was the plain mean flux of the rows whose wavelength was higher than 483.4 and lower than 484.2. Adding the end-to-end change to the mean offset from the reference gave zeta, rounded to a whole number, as -10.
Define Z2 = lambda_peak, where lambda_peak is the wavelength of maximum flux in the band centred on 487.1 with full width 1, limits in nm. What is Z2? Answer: 487.578 nm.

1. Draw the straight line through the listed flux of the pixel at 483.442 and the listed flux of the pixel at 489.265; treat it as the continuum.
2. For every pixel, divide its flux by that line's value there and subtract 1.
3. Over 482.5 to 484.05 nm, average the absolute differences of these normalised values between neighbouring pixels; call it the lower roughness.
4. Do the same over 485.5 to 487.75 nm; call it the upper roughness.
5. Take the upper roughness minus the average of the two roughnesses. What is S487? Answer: 0.006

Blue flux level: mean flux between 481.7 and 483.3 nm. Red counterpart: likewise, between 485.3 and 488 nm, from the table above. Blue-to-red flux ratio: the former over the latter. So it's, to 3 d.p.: 1.088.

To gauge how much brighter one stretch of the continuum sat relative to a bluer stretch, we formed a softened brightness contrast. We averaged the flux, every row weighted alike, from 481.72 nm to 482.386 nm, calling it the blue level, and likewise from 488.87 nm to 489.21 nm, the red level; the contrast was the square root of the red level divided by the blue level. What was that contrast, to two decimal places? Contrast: 0.95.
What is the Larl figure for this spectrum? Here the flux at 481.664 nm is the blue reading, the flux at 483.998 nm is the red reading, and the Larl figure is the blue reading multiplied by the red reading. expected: 25912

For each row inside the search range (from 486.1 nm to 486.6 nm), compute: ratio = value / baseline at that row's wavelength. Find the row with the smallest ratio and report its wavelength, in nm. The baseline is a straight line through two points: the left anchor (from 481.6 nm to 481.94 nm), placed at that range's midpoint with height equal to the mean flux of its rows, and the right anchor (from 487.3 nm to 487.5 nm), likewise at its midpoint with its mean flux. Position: 486.121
